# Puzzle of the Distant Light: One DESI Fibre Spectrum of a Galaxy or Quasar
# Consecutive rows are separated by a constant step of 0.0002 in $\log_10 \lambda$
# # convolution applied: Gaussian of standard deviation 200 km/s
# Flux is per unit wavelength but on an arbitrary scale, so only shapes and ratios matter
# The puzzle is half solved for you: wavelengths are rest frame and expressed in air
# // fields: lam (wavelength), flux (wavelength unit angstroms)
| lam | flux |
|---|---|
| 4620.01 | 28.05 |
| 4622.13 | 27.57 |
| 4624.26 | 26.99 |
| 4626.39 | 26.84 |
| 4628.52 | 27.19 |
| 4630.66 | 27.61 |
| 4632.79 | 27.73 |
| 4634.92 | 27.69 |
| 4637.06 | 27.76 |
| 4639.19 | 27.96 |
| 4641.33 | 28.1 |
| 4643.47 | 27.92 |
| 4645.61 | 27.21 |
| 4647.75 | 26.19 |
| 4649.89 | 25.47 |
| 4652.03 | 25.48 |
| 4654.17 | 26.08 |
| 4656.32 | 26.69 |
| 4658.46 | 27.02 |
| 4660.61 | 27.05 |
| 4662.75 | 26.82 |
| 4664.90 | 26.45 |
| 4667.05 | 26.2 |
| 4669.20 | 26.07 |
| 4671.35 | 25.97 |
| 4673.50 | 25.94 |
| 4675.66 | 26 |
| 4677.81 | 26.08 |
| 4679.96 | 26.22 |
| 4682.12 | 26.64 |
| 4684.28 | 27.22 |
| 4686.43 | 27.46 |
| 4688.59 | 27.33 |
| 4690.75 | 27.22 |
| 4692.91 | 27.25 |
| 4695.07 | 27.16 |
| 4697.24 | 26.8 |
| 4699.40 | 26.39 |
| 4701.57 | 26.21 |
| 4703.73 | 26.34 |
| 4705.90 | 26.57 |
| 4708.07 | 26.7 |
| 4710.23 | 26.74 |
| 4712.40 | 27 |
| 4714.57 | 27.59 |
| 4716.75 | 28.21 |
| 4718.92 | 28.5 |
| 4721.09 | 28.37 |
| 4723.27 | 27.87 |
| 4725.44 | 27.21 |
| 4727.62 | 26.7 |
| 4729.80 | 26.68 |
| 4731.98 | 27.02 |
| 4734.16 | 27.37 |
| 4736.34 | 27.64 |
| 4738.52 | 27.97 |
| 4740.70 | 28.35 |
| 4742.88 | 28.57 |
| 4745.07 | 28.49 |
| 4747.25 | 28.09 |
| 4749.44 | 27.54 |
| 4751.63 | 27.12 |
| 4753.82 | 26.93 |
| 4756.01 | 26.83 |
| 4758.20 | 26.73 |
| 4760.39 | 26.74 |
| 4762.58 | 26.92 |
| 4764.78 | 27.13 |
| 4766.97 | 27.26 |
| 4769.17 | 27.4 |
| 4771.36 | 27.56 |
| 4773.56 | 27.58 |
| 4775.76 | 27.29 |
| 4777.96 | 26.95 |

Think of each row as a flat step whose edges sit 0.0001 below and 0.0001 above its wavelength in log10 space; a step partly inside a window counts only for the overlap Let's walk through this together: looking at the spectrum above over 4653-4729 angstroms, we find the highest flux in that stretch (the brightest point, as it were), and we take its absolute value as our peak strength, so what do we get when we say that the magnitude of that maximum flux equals 28.5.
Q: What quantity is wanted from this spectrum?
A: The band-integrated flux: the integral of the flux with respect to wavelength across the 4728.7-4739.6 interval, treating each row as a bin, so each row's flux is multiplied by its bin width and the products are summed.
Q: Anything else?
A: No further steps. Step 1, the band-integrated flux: 298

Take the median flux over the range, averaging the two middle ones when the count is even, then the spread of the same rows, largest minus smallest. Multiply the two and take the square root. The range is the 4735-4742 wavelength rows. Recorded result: 4.5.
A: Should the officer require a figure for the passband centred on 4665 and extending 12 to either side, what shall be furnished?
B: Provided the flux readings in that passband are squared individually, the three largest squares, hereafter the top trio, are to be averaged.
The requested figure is 727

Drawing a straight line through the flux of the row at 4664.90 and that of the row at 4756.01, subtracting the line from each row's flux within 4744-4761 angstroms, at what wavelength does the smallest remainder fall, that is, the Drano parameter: 4758.20 angstroms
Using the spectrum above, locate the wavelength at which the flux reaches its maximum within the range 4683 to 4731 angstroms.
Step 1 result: 4718.92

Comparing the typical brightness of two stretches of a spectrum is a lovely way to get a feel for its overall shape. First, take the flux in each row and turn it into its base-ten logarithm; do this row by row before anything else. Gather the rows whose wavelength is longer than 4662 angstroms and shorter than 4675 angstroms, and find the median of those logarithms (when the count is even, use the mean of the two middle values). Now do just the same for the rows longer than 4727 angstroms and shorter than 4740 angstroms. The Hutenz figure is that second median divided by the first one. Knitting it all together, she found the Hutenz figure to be 1.012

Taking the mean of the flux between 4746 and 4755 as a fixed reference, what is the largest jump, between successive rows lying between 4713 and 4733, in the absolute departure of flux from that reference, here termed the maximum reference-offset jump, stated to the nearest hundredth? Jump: 0.62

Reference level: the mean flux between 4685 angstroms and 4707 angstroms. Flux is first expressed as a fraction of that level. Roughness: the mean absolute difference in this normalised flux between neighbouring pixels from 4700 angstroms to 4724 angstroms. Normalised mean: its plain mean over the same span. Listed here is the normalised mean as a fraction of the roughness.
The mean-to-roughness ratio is 93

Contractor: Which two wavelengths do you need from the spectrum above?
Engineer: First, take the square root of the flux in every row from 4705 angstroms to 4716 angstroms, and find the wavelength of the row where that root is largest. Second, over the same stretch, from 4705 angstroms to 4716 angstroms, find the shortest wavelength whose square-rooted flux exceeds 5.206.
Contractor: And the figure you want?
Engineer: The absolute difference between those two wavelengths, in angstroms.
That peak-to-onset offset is 0.0 angstroms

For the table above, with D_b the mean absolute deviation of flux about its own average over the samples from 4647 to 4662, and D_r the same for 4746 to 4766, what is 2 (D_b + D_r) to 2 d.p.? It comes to 1.72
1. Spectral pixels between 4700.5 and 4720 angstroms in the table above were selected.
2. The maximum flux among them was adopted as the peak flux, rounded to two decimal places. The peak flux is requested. 28.50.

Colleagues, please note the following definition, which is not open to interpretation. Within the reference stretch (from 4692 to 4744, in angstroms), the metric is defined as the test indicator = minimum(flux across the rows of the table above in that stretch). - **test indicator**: 26.21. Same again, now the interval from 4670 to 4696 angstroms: 25.94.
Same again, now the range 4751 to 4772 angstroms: 26.73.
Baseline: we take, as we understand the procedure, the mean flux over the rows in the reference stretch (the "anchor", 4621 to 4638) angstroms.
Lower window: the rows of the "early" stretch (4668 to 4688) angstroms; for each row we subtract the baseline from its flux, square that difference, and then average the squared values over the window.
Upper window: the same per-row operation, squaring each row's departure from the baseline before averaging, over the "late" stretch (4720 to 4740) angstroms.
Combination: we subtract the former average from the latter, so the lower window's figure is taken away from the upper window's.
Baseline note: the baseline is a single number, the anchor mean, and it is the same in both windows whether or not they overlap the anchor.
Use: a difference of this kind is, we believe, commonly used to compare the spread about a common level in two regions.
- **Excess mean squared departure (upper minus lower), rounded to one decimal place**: -1.0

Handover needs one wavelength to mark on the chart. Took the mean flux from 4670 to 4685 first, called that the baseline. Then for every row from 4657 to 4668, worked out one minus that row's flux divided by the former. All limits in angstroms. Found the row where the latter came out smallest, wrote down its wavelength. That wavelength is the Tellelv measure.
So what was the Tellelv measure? 4660.61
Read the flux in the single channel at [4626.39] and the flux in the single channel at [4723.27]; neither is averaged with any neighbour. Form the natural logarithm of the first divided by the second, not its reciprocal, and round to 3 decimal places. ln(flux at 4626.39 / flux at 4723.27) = -0.038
